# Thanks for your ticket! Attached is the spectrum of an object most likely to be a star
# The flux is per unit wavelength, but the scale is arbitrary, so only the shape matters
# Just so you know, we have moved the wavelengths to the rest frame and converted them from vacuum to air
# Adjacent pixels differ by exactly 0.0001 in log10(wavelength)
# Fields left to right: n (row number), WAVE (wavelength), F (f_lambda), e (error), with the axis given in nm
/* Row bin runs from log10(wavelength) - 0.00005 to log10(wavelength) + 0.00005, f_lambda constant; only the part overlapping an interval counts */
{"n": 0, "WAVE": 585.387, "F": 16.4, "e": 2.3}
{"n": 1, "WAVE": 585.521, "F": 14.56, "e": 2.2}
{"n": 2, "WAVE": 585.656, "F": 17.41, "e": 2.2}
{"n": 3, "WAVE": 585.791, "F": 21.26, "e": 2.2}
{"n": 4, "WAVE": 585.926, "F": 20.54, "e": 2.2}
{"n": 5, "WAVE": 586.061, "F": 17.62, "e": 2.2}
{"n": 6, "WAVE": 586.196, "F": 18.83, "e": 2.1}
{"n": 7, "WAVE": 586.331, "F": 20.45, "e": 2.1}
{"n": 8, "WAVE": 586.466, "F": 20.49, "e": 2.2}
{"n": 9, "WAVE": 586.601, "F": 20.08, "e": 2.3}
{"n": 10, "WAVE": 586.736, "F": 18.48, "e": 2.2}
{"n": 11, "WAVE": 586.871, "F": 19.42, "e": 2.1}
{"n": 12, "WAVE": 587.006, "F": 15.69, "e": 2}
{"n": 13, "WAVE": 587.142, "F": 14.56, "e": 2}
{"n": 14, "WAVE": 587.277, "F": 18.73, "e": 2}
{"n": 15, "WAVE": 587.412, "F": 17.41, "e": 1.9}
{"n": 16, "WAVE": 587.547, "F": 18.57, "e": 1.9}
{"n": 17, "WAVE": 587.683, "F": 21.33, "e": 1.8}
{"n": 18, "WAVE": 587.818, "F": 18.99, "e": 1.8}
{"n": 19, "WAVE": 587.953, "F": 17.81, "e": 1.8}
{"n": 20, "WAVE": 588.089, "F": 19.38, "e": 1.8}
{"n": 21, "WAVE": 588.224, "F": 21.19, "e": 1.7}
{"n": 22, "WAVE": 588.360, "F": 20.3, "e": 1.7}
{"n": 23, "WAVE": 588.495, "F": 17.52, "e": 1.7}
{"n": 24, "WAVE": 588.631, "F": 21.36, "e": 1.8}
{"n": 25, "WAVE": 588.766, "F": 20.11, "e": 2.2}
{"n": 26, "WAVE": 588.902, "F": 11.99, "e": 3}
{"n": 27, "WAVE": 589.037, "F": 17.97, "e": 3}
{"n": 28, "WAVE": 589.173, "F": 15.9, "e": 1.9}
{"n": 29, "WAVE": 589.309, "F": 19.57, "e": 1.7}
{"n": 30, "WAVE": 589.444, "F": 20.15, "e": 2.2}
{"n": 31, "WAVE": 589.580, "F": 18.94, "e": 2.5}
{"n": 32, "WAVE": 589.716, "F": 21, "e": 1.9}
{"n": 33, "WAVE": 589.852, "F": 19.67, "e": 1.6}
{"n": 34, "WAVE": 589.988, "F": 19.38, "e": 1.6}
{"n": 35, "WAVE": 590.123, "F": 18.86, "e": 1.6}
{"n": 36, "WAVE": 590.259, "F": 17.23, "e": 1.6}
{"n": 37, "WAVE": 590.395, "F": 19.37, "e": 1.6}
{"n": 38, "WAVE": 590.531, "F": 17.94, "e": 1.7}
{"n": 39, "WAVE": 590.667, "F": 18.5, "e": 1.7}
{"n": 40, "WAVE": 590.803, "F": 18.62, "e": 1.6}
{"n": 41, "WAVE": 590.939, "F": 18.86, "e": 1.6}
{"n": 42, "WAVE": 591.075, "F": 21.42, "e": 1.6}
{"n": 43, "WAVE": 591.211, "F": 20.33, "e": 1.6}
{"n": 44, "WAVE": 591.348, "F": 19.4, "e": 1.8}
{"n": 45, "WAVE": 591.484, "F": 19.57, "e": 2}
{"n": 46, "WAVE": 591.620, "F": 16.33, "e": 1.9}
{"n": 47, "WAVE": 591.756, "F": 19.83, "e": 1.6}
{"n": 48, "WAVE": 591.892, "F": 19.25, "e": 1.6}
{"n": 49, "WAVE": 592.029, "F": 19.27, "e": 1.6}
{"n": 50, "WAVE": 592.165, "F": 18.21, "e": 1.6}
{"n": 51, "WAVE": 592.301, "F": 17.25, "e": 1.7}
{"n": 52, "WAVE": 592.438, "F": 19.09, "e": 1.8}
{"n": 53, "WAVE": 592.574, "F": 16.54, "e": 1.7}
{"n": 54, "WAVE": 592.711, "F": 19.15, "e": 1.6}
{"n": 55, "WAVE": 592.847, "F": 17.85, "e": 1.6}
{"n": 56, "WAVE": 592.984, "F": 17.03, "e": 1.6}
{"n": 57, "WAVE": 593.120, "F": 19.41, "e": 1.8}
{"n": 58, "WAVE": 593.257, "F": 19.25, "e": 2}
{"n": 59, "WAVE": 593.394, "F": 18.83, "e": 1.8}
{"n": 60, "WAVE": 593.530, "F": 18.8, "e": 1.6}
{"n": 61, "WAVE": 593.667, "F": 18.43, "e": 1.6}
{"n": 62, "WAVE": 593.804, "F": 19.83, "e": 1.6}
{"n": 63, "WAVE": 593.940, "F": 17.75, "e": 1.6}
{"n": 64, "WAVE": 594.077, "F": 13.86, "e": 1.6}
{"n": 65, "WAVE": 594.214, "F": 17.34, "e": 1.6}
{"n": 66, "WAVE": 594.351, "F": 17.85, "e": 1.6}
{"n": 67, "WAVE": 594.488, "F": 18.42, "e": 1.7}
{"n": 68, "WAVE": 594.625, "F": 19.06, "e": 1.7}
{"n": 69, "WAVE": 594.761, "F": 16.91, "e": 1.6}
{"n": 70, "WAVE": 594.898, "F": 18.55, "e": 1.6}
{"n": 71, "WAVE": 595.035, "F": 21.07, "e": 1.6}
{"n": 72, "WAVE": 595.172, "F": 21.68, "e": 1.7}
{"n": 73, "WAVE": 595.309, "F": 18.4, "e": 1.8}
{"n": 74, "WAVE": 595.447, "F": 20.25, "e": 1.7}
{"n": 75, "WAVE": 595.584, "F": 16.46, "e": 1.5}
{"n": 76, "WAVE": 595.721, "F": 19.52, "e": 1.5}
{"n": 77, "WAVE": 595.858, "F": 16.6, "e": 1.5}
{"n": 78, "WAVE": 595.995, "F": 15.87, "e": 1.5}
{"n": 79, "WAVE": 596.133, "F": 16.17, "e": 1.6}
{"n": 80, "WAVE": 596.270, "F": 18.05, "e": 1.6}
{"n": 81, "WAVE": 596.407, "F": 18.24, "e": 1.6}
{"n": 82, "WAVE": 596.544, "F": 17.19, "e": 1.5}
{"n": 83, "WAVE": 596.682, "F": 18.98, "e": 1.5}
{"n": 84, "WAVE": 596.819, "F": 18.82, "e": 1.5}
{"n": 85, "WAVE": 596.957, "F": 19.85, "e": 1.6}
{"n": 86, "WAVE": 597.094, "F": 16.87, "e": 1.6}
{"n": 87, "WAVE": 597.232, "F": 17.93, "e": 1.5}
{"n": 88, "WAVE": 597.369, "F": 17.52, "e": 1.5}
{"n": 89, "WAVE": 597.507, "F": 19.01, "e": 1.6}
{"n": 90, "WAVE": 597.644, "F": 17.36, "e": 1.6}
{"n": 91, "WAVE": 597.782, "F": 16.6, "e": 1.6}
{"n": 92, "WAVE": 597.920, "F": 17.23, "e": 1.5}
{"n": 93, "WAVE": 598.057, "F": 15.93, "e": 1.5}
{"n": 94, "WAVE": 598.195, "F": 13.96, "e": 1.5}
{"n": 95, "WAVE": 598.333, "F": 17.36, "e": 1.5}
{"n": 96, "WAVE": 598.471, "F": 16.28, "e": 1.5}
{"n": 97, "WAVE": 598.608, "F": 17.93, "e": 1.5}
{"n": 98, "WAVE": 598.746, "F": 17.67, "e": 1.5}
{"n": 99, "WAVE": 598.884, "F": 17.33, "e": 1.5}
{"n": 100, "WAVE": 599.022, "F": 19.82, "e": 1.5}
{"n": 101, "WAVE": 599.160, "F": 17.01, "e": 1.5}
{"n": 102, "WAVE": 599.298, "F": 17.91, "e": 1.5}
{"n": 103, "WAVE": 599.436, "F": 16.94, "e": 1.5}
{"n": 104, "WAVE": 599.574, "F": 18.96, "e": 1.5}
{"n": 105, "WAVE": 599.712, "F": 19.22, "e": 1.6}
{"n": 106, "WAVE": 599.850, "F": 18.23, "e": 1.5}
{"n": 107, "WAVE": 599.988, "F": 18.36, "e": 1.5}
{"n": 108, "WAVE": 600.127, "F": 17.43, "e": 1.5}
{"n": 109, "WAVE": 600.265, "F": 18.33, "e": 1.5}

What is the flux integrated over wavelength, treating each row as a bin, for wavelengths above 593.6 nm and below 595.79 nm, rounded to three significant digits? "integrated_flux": 40.4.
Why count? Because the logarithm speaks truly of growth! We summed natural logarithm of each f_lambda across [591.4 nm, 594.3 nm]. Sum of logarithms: 61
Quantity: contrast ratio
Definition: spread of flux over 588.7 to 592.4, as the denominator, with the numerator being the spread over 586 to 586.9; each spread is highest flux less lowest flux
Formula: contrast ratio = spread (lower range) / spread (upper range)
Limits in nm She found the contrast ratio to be 0.30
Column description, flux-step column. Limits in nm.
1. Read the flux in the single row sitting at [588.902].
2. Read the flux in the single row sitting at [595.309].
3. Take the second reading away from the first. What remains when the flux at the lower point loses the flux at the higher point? -6.4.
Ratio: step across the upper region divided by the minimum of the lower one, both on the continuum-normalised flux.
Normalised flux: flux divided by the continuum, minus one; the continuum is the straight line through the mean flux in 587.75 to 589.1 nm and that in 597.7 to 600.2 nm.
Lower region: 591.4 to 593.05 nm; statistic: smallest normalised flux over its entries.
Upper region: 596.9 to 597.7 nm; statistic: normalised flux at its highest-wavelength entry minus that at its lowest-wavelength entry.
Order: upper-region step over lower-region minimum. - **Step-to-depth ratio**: 1.3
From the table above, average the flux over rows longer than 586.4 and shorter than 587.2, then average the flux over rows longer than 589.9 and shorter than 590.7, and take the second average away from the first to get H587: -0.4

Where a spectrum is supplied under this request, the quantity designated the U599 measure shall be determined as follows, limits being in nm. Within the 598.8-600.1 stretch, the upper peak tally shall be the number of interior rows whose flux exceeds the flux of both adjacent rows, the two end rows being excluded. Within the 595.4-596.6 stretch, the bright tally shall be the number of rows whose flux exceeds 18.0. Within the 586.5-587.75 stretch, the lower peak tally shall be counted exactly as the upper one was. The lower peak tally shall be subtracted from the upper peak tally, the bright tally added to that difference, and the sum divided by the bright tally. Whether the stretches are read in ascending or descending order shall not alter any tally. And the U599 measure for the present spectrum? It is 1.25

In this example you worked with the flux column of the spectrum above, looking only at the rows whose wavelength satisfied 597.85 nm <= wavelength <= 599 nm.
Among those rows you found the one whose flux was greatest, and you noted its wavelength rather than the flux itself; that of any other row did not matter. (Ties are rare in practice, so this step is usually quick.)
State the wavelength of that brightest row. 598.608 nm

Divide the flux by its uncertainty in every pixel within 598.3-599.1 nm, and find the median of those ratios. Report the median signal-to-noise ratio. 11.7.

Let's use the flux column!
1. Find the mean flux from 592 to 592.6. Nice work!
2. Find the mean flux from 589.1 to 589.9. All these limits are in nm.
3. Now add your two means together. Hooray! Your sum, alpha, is 37.3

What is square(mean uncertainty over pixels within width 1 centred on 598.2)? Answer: 2.3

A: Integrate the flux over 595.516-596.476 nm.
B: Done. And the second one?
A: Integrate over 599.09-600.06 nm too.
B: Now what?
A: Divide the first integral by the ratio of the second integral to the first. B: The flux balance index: 15.7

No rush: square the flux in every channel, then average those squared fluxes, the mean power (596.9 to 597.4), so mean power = 327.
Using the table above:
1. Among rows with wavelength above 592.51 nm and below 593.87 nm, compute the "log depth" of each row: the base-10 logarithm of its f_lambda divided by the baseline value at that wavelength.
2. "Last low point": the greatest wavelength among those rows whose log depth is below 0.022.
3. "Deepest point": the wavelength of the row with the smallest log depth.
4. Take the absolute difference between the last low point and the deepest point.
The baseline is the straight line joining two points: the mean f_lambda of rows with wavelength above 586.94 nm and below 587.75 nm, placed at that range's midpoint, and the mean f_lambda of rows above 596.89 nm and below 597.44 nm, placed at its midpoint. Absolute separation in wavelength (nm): 1.09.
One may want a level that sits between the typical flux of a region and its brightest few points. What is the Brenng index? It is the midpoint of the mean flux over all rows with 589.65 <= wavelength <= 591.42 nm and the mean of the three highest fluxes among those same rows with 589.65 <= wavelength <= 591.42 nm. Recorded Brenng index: 20.1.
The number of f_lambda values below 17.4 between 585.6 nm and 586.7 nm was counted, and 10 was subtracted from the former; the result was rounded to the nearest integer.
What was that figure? -10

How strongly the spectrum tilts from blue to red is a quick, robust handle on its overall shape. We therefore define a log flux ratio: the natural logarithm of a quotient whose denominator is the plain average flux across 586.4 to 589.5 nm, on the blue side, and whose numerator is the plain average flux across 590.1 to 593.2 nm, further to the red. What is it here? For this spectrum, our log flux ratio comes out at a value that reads 0.01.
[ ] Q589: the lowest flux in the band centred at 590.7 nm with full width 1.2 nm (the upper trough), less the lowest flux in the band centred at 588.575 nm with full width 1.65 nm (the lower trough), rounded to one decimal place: 5.2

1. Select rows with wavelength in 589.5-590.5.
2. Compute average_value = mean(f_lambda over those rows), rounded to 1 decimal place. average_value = 19.2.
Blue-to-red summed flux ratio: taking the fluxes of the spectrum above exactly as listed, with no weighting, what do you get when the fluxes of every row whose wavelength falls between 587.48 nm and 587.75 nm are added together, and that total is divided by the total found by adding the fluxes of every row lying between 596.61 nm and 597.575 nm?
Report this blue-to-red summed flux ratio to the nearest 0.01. 0.31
